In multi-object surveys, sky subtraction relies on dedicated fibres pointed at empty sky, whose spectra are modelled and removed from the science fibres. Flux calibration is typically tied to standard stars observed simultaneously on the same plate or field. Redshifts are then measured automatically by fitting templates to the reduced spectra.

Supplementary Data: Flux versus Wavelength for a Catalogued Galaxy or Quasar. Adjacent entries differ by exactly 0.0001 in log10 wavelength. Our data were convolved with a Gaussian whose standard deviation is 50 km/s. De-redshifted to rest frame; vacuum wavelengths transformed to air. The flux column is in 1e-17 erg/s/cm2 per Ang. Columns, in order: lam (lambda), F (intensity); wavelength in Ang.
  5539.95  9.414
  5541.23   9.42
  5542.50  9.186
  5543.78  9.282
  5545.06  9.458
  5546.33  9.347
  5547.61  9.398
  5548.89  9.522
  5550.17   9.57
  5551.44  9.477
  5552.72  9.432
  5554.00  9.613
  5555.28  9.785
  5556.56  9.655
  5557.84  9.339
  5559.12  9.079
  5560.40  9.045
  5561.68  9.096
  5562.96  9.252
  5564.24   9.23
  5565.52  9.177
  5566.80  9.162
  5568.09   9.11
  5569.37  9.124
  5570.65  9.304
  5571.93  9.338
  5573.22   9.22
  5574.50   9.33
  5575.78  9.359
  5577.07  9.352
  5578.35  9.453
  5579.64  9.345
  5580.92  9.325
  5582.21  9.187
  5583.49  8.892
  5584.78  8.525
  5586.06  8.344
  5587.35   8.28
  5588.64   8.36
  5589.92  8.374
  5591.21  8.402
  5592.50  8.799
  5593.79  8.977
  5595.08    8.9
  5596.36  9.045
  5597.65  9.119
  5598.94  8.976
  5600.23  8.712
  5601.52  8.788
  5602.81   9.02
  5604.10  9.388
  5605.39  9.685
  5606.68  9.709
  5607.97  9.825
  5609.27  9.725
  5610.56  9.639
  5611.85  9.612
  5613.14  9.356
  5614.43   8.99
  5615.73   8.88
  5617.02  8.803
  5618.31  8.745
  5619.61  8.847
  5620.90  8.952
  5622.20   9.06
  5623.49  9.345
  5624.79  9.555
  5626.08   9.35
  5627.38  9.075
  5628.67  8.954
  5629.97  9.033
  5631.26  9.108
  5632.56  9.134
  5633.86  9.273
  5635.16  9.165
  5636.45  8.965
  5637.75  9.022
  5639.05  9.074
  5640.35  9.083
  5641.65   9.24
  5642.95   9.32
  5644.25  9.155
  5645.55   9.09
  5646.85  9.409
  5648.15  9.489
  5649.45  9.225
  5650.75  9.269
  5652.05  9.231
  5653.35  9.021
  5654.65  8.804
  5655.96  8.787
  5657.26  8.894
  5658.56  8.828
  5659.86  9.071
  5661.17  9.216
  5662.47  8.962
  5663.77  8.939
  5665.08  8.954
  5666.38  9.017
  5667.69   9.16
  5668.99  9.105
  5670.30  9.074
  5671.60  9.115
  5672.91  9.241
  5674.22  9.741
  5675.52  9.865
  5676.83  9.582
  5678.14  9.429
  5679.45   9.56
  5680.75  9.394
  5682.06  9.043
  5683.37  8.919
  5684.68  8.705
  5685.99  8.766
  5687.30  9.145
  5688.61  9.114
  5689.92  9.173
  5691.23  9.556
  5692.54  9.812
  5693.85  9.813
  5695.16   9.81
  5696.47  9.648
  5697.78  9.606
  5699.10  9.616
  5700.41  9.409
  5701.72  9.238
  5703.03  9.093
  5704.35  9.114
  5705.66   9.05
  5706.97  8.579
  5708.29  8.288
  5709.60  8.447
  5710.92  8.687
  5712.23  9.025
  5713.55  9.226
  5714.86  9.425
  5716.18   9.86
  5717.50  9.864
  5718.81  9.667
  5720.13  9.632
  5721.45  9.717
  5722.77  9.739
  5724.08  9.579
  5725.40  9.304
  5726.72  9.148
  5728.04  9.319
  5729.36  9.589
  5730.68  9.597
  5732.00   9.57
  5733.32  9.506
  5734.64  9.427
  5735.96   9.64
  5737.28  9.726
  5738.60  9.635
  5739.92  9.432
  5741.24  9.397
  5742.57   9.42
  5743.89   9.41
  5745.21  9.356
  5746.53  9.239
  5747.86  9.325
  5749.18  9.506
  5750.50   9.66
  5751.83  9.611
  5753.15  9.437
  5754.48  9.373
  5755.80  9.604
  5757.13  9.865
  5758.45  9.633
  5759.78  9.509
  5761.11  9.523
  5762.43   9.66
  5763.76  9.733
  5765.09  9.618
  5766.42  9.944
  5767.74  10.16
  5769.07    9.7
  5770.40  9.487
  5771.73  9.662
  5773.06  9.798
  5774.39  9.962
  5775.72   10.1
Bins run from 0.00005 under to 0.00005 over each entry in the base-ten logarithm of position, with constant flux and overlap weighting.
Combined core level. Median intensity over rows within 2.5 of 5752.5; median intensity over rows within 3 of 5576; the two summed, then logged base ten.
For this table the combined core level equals 1.28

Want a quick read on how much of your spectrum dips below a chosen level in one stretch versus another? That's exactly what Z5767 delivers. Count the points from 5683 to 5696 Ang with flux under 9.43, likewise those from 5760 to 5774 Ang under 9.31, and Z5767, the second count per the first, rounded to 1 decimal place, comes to 0.0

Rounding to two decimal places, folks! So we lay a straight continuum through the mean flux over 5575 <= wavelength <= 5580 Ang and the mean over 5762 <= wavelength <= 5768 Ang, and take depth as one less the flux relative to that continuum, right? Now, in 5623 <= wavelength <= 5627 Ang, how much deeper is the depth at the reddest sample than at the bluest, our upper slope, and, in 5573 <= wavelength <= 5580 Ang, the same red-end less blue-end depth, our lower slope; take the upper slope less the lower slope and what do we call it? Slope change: 0.01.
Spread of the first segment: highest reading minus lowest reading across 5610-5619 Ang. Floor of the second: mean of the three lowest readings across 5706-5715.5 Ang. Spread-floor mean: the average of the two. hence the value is 4.7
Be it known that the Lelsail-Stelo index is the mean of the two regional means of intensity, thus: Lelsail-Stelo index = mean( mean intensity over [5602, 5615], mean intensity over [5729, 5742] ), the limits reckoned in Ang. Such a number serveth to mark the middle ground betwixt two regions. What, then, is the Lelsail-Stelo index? 9.52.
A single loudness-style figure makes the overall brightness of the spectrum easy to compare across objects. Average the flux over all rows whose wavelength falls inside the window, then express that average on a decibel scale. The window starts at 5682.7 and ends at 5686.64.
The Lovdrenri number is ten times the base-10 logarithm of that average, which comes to 9.44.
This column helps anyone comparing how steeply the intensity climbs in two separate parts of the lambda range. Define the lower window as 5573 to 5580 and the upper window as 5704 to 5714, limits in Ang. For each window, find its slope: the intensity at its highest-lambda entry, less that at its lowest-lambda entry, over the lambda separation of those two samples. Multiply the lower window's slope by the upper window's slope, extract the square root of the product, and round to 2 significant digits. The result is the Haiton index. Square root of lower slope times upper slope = 0.015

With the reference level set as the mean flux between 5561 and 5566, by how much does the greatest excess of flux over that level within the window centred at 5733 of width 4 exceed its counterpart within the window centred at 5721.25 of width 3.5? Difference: -0.17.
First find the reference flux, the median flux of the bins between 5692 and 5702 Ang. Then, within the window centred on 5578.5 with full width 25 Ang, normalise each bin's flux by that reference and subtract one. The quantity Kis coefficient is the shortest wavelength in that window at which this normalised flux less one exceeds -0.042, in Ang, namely 5570.65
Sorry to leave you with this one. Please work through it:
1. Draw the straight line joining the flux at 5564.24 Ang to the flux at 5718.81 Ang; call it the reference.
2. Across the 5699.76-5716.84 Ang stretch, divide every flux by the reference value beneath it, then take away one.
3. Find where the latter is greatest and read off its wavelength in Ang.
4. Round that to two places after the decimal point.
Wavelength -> 5716.18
